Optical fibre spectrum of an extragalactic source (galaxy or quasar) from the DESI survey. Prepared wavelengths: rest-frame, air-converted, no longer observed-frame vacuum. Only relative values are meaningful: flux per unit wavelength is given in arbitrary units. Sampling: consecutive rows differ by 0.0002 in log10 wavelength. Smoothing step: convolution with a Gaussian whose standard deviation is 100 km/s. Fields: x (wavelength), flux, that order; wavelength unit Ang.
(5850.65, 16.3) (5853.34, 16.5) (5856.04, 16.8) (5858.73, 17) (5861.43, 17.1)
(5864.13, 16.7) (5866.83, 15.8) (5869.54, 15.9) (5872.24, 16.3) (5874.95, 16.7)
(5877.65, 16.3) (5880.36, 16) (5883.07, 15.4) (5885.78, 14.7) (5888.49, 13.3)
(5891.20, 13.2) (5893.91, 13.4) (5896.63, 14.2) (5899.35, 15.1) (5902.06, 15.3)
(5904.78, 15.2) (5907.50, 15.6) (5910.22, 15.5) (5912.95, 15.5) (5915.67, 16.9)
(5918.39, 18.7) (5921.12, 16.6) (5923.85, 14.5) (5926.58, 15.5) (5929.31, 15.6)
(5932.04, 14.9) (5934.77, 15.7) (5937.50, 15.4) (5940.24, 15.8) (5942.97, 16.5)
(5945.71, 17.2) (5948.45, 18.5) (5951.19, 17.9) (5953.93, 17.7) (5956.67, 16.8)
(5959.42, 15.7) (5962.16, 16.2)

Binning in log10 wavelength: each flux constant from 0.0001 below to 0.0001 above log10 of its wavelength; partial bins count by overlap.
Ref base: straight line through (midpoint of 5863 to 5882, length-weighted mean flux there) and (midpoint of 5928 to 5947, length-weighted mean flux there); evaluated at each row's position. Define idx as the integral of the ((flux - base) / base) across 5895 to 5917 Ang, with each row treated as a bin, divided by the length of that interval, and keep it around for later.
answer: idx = -0.041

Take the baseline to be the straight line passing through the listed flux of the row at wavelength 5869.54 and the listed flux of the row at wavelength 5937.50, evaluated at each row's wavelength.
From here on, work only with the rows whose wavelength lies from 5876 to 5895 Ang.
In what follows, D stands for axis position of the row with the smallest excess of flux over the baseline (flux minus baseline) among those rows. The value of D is 5891.20 Ang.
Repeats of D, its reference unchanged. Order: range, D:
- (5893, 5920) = 5893.91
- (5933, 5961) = 5937.50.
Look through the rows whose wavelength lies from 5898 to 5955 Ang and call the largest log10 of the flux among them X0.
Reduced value 1.27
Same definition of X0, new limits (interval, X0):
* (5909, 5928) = 1.27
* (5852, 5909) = 1.23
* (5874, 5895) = 1.22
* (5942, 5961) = 1.27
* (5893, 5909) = 1.19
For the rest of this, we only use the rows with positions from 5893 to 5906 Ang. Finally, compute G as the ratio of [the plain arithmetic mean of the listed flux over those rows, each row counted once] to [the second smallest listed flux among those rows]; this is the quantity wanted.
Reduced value 1.03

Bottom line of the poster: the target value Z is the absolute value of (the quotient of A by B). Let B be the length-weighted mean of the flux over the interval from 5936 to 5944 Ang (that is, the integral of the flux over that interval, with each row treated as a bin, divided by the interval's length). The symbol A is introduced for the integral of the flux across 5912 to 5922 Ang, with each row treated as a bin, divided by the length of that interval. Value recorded 1.07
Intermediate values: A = 17.0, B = 15.9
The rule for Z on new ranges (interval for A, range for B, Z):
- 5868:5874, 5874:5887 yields 1.02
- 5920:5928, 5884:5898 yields 1.12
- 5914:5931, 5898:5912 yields 1.06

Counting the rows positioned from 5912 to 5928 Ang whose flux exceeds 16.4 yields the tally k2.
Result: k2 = 3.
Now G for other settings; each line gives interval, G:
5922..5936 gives 1.02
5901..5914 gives 1.01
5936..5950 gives 1.06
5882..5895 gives 1.05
